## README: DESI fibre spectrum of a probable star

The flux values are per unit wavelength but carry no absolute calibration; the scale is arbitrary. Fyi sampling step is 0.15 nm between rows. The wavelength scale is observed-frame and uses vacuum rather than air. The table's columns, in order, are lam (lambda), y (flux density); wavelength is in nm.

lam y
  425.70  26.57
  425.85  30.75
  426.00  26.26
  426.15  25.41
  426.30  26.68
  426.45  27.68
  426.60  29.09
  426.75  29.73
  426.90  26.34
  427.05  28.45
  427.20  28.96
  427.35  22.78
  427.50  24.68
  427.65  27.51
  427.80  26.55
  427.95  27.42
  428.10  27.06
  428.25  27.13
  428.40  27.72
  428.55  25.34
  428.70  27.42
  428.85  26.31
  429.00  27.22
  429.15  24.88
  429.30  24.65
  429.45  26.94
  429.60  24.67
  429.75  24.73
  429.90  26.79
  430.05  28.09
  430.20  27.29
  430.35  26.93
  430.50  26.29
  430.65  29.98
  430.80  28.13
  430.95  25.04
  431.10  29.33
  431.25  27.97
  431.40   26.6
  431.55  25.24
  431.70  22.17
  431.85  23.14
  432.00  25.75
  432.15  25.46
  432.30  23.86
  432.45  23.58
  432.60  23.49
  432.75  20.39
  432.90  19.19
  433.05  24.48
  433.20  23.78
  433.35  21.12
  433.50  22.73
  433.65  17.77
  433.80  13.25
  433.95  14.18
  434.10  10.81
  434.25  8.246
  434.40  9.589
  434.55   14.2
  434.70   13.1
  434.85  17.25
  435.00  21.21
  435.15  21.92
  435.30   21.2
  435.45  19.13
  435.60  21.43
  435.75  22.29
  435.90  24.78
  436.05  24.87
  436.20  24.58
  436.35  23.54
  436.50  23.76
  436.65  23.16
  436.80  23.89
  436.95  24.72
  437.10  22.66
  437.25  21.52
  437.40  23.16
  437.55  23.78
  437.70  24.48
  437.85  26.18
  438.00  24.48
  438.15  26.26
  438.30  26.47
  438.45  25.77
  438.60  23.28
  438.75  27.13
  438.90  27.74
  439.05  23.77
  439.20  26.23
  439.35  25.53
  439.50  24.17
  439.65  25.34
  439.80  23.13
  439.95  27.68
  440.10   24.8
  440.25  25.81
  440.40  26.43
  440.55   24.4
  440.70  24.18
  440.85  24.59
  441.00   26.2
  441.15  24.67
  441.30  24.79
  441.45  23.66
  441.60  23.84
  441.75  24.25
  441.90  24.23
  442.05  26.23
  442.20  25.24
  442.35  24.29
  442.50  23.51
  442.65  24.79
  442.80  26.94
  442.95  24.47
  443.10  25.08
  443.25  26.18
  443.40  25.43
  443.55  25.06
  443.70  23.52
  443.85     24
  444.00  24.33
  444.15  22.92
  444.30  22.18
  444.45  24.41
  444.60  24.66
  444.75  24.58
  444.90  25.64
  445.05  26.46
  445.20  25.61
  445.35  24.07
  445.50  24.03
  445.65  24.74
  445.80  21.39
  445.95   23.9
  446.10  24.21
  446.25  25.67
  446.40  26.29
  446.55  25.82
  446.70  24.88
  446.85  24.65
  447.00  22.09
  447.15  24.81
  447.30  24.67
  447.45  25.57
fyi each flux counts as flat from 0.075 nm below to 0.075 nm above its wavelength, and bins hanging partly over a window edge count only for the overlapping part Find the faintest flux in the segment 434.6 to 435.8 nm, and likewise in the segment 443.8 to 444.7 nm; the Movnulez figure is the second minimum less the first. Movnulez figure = 9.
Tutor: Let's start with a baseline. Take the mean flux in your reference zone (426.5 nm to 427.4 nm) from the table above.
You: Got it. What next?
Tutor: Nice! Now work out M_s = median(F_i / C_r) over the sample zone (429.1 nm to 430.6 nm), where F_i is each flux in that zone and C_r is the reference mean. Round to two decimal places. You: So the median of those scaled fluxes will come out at 0.96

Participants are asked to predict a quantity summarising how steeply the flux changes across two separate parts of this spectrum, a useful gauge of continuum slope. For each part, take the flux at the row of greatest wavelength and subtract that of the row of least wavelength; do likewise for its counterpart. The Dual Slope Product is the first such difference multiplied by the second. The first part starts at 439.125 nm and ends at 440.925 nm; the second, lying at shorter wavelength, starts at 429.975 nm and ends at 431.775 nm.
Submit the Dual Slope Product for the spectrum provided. 10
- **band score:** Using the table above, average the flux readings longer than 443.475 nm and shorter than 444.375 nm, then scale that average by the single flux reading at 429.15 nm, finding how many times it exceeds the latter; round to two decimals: 0.95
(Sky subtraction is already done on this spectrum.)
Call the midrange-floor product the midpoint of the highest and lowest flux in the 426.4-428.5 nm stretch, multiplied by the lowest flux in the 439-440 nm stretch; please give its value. 607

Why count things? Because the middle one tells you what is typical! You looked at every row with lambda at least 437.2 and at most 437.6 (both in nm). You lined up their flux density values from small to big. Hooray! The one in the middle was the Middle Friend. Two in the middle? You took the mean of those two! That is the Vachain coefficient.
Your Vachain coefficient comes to 23.2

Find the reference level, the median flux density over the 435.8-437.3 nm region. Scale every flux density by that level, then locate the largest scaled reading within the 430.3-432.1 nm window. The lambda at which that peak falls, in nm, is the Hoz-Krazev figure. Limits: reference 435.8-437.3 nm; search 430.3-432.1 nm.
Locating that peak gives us 430.65 nm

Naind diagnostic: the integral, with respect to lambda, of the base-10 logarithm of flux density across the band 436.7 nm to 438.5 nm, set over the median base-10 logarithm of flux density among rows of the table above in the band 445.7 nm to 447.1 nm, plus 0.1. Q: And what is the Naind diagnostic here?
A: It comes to 1.89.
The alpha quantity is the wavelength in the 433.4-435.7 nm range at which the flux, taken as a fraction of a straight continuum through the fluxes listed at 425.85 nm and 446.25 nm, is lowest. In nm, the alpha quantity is 434.25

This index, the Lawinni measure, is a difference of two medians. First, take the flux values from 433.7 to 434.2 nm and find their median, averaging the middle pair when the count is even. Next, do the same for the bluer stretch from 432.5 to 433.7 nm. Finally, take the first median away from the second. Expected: 8.7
